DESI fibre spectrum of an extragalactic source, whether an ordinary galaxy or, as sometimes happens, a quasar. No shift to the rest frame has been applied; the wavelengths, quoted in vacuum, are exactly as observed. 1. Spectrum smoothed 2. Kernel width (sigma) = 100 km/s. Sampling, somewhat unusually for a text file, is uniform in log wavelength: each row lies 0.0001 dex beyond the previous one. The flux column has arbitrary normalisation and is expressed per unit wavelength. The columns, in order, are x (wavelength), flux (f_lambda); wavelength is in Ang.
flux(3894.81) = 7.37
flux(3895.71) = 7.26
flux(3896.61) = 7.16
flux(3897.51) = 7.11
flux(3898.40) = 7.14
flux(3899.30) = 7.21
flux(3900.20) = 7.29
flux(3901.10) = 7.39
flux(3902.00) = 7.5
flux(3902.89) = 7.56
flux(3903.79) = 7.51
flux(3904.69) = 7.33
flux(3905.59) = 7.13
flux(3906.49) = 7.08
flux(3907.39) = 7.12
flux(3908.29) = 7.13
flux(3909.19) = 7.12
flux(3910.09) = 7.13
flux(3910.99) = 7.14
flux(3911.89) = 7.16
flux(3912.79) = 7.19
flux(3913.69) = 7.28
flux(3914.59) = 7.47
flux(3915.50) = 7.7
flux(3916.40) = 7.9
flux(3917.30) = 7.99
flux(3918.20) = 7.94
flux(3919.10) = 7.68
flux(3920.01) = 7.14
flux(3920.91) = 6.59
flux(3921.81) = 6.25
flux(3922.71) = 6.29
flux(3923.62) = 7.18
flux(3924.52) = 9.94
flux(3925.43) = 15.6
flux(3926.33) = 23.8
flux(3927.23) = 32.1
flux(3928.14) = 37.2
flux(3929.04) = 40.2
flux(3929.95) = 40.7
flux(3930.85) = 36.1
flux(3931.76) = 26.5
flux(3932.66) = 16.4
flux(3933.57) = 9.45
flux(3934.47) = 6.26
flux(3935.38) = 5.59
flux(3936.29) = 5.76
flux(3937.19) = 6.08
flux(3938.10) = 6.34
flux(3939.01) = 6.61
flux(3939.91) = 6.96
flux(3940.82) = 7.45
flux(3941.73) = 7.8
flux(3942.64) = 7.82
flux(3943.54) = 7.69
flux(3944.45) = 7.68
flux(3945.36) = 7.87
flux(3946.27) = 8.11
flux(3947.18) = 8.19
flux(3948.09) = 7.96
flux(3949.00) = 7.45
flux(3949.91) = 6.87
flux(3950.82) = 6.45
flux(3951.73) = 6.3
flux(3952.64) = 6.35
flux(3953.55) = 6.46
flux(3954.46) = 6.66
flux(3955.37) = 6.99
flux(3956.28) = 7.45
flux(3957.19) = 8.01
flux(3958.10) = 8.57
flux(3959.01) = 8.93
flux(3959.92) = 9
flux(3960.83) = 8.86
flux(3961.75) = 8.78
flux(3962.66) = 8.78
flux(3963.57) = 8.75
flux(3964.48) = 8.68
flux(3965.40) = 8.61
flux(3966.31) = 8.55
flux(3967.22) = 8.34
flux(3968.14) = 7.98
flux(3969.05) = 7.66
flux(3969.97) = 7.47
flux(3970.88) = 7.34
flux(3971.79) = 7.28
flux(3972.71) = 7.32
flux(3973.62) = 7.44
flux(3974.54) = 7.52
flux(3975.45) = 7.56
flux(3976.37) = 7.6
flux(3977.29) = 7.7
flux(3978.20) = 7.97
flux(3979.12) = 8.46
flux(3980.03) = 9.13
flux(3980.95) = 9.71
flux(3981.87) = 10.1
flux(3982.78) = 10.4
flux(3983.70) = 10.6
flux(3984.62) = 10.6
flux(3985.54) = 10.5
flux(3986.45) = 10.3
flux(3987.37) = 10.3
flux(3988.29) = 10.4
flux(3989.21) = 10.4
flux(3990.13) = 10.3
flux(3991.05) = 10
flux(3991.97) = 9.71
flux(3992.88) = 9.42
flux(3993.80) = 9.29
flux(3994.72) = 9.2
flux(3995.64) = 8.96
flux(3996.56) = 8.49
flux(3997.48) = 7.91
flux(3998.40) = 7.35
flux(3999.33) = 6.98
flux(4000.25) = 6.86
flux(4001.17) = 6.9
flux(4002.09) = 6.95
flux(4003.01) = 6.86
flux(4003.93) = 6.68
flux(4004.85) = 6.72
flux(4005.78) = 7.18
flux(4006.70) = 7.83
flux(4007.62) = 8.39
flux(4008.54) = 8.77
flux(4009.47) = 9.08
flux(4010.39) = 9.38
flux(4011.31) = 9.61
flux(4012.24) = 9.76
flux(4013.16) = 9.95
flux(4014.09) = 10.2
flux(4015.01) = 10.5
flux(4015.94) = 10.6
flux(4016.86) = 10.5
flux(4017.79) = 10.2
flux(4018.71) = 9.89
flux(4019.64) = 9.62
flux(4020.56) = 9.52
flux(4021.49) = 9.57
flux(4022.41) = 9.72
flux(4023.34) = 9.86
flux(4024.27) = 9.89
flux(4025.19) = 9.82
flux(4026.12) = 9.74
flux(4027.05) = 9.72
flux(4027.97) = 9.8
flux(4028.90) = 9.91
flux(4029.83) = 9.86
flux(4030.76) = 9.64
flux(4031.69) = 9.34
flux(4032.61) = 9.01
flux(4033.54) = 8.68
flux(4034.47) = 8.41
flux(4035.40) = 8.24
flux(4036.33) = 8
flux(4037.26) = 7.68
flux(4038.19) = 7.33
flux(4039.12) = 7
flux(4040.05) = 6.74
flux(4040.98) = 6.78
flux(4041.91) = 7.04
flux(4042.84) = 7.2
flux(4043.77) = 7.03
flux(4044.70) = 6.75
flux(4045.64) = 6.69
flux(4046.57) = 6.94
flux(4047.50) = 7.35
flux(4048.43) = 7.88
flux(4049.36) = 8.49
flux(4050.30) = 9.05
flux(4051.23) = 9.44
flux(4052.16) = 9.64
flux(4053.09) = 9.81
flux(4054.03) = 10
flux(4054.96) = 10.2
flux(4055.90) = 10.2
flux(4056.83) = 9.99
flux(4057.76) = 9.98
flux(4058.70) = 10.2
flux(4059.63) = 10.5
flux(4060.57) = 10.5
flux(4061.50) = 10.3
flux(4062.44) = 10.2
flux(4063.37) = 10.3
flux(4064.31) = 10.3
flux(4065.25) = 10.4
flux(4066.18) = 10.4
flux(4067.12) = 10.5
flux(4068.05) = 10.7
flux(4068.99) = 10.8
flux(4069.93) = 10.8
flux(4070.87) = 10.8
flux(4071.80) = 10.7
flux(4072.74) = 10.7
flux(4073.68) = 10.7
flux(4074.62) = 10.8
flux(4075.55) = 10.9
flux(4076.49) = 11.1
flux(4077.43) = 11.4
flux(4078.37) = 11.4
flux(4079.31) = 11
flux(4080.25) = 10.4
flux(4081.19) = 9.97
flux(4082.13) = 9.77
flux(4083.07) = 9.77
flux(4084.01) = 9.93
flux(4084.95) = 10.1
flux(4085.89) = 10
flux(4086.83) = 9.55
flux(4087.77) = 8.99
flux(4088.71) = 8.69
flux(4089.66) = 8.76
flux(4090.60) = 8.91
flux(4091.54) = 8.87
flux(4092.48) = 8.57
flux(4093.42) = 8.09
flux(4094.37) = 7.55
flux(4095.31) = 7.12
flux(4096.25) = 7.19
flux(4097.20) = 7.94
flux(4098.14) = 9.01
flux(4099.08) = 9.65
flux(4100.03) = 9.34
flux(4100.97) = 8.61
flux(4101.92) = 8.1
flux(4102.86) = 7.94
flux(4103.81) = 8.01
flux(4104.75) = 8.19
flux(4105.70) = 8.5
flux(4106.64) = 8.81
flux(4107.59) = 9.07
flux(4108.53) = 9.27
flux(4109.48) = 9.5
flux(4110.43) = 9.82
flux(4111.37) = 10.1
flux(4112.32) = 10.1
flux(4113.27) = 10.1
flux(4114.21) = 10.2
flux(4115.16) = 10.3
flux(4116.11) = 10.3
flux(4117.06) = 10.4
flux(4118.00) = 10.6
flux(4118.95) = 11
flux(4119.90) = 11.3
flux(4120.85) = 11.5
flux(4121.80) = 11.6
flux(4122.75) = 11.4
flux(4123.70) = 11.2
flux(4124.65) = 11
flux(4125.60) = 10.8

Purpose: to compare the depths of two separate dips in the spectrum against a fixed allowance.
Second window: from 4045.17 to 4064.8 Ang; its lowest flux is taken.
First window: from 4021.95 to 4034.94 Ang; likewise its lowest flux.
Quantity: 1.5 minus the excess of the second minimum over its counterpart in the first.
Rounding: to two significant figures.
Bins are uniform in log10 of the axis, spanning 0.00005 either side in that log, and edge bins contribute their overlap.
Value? 3.2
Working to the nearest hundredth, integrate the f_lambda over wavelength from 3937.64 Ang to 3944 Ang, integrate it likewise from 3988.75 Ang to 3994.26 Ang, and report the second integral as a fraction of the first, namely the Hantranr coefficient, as 1.18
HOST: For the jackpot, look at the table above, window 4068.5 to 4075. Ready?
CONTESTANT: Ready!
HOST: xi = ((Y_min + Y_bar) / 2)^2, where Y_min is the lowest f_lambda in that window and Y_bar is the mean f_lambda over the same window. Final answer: 115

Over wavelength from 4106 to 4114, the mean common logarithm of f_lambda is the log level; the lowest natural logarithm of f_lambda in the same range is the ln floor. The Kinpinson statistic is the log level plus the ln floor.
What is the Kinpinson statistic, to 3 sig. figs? 3.16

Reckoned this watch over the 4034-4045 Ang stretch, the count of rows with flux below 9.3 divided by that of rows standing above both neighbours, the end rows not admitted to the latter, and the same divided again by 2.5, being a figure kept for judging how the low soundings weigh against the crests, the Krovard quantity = 4.80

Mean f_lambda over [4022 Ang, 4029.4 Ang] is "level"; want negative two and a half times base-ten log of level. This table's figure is -2.48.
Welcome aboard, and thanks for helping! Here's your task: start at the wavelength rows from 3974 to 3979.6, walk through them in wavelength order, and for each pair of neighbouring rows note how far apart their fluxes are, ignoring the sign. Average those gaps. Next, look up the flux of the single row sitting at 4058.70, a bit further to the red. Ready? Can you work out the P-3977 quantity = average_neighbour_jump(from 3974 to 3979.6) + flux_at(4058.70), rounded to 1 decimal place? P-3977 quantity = 10.4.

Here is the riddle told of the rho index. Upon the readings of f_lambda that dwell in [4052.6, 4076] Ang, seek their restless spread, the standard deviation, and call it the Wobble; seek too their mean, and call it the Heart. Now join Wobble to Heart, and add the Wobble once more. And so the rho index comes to 11.0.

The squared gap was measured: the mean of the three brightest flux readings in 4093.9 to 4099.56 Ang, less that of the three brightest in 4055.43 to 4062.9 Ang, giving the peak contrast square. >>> 2.5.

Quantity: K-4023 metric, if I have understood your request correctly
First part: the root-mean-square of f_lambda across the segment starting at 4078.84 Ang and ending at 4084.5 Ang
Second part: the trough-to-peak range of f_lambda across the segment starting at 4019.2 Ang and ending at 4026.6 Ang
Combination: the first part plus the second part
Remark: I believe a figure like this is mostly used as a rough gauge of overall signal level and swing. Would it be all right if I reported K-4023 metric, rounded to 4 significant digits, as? 10.52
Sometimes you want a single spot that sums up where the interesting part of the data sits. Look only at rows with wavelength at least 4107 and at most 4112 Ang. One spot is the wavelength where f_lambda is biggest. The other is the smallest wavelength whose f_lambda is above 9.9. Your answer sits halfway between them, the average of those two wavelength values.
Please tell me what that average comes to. 4111.4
